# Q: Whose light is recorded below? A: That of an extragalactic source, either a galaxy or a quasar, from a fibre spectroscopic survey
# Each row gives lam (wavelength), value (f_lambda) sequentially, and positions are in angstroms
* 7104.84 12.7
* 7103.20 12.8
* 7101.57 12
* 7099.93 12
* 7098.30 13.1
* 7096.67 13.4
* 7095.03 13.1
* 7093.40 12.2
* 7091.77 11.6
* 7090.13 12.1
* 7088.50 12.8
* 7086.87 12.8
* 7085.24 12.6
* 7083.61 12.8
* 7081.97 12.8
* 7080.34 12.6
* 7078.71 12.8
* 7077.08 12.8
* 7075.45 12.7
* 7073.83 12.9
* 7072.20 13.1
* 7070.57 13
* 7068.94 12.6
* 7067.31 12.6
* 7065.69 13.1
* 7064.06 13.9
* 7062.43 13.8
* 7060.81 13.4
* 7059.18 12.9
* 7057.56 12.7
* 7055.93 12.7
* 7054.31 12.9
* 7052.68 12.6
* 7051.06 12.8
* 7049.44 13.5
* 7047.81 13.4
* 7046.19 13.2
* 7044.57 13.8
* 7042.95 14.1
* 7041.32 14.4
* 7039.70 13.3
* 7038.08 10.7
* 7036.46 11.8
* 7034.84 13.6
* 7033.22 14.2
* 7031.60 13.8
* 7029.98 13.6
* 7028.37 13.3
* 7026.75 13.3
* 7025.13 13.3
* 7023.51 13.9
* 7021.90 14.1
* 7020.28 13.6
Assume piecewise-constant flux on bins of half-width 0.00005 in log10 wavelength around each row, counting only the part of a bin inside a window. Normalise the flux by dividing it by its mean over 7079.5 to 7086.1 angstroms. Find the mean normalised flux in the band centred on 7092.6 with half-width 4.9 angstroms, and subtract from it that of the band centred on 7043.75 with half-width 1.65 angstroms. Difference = -0.11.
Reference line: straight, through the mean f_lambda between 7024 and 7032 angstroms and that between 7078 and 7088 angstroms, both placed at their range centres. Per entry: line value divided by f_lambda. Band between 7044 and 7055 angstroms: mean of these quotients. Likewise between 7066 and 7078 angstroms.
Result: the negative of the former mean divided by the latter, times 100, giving -100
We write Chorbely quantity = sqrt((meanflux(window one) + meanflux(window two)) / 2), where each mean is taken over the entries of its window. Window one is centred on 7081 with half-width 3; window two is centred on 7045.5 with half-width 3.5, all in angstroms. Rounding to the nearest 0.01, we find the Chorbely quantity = 3.63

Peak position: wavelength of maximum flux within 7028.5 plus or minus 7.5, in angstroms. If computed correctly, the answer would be 7033.22 angstroms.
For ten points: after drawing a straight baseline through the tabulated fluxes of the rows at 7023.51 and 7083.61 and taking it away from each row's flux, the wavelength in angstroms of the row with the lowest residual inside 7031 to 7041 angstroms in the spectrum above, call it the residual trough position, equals 7038.08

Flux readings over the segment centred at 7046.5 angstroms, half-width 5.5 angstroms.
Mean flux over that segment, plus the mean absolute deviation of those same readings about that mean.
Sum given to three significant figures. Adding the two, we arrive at 14.0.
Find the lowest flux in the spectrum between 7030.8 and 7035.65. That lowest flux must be 13.6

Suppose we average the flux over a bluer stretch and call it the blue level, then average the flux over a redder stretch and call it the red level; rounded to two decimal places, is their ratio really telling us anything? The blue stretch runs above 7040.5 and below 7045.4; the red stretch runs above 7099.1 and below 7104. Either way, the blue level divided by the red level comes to 1.15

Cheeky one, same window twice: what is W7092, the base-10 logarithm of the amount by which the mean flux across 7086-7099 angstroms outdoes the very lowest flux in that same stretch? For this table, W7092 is 0.02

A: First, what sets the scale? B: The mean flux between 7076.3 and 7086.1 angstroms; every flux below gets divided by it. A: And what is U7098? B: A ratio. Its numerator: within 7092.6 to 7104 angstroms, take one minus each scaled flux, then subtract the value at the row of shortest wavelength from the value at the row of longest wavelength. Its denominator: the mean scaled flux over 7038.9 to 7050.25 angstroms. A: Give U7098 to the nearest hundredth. -0.04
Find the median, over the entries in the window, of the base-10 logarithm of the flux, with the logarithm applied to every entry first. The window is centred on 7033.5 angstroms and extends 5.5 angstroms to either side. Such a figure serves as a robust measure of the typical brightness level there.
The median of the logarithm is 1.13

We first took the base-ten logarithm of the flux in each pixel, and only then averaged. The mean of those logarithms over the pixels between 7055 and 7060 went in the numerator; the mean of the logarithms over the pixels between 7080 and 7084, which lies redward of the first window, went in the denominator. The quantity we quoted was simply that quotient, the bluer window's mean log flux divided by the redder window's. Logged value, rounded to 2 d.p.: 1.00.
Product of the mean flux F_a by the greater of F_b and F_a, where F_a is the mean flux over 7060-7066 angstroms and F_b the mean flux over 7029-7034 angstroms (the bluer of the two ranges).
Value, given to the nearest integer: 188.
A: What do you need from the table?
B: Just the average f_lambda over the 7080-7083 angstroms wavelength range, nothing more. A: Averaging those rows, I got 12.7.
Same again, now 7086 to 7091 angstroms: 12.6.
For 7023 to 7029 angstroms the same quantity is 13.4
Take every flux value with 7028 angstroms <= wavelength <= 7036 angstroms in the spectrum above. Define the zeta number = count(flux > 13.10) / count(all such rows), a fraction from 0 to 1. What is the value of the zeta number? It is 1.0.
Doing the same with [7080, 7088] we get 0.0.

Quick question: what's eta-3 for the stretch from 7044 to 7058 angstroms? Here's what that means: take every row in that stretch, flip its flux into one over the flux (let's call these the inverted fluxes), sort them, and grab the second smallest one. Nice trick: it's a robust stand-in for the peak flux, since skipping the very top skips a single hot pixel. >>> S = 0.074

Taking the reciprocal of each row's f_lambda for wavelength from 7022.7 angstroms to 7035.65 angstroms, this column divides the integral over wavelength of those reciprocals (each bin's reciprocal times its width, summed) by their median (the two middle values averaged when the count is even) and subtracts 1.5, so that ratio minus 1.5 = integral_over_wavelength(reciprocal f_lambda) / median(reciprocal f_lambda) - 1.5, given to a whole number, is 11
